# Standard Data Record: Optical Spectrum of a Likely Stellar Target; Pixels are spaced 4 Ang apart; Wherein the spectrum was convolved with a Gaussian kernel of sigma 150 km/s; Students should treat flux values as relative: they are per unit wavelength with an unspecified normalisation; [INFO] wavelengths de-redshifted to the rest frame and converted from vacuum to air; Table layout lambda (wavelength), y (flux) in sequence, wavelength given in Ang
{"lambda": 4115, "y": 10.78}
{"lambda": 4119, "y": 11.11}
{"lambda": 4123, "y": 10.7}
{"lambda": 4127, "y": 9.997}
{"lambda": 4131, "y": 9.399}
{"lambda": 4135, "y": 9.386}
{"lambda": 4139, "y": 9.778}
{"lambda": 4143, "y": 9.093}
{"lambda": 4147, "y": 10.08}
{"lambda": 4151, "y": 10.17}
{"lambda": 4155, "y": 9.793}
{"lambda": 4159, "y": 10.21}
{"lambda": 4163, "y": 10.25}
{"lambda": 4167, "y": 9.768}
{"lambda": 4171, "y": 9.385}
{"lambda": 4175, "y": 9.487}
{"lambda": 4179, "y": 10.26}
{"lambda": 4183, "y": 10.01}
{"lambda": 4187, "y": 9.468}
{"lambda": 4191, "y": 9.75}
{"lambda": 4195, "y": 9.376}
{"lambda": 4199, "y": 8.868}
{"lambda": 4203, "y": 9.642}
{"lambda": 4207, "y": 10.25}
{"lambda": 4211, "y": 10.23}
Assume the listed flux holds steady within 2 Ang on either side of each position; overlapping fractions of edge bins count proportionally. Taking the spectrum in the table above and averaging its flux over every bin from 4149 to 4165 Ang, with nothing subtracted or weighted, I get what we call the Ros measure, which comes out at 10.1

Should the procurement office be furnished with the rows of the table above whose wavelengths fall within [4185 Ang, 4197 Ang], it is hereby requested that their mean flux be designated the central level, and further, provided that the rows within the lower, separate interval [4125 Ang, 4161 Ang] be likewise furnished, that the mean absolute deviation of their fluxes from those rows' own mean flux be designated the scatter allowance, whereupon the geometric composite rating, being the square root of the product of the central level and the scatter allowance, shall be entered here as 1.74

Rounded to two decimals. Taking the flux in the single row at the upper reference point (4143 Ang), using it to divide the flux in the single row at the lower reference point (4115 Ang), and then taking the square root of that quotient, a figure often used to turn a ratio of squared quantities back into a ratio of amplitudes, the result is 1.09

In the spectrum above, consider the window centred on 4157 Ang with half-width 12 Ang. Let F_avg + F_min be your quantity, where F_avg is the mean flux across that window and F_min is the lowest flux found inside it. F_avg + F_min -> 19.8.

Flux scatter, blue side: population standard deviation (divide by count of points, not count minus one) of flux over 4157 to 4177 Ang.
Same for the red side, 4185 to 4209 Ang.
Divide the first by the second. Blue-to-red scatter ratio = 0.86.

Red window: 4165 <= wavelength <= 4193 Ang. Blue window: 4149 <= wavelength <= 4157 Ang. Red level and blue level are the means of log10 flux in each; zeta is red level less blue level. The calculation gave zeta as -0.011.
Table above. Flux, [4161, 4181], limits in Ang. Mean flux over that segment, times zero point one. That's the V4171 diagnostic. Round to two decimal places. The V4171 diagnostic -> 0.98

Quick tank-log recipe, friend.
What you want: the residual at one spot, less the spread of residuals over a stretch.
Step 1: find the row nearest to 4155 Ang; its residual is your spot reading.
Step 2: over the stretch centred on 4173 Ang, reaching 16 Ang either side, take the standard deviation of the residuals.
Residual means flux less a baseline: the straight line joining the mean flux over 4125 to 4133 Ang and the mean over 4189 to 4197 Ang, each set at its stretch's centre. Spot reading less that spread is -0.2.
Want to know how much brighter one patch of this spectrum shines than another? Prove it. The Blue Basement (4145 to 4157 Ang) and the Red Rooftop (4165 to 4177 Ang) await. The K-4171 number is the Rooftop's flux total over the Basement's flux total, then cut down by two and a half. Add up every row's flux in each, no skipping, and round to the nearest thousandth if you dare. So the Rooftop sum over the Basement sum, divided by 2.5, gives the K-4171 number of 0.381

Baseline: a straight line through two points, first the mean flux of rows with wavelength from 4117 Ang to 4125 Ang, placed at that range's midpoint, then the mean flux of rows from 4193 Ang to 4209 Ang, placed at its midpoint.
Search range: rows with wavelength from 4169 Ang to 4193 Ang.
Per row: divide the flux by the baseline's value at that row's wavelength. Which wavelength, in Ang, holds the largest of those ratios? 4179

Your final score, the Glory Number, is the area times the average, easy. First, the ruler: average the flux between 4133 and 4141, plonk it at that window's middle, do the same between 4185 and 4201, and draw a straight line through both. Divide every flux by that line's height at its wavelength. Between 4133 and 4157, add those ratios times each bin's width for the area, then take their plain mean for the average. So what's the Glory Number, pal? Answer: 24.8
